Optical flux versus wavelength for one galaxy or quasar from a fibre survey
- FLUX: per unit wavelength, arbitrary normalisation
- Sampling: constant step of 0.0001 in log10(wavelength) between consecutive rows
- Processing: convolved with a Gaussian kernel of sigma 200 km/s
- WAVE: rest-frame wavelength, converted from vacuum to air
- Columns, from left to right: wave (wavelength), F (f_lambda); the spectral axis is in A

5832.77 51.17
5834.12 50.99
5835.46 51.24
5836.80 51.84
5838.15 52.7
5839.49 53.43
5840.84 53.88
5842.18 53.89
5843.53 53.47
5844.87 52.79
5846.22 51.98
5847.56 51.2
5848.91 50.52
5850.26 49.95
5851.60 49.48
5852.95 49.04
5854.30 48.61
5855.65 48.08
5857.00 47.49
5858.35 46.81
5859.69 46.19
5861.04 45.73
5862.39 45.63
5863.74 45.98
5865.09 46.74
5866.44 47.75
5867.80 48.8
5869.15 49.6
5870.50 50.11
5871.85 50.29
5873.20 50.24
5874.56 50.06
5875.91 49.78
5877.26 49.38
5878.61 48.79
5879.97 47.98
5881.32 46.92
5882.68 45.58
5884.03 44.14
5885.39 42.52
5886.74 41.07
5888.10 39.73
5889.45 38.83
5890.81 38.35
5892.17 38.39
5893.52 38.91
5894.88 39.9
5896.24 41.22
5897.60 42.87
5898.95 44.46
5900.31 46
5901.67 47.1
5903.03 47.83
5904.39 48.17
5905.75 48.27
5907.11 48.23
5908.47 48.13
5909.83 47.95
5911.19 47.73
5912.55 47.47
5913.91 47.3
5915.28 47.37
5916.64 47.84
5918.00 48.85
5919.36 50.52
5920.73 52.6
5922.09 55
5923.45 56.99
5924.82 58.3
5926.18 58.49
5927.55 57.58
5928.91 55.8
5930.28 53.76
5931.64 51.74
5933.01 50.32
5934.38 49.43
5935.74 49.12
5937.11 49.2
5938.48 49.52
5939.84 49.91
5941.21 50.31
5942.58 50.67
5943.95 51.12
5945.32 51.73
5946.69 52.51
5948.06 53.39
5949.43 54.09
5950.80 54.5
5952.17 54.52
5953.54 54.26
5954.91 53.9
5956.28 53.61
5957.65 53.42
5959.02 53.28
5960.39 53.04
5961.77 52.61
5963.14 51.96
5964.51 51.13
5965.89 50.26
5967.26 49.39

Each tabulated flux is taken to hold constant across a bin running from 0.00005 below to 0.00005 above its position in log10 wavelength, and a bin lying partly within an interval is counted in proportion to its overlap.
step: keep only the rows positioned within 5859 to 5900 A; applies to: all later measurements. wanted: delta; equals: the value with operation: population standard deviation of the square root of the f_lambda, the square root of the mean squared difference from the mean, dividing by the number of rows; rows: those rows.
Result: 0.30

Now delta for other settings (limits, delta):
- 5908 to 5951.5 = 0.23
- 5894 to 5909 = 0.22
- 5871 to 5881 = 0.06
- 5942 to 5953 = 0.10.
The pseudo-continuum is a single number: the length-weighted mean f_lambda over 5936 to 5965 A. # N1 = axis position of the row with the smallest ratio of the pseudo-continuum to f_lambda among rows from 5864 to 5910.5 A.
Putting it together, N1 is 5871.85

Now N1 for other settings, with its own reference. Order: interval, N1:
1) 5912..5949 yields 5926.18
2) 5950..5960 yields 5952.17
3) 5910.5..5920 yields 5919.36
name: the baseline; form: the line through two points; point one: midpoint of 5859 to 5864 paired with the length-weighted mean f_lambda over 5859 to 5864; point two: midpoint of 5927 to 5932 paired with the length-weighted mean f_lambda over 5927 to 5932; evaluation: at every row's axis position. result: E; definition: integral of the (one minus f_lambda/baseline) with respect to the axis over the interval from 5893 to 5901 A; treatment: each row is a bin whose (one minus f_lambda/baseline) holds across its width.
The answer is 1.3 A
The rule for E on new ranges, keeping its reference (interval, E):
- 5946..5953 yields 0.5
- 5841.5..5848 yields -1.3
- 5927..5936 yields 0.4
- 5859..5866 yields 0.0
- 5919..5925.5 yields -0.1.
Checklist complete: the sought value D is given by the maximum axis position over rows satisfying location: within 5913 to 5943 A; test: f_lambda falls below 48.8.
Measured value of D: 5916.64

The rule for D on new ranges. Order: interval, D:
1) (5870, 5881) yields 5879.97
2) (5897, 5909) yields 5908.47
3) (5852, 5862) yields 5861.04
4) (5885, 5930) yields 5916.64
